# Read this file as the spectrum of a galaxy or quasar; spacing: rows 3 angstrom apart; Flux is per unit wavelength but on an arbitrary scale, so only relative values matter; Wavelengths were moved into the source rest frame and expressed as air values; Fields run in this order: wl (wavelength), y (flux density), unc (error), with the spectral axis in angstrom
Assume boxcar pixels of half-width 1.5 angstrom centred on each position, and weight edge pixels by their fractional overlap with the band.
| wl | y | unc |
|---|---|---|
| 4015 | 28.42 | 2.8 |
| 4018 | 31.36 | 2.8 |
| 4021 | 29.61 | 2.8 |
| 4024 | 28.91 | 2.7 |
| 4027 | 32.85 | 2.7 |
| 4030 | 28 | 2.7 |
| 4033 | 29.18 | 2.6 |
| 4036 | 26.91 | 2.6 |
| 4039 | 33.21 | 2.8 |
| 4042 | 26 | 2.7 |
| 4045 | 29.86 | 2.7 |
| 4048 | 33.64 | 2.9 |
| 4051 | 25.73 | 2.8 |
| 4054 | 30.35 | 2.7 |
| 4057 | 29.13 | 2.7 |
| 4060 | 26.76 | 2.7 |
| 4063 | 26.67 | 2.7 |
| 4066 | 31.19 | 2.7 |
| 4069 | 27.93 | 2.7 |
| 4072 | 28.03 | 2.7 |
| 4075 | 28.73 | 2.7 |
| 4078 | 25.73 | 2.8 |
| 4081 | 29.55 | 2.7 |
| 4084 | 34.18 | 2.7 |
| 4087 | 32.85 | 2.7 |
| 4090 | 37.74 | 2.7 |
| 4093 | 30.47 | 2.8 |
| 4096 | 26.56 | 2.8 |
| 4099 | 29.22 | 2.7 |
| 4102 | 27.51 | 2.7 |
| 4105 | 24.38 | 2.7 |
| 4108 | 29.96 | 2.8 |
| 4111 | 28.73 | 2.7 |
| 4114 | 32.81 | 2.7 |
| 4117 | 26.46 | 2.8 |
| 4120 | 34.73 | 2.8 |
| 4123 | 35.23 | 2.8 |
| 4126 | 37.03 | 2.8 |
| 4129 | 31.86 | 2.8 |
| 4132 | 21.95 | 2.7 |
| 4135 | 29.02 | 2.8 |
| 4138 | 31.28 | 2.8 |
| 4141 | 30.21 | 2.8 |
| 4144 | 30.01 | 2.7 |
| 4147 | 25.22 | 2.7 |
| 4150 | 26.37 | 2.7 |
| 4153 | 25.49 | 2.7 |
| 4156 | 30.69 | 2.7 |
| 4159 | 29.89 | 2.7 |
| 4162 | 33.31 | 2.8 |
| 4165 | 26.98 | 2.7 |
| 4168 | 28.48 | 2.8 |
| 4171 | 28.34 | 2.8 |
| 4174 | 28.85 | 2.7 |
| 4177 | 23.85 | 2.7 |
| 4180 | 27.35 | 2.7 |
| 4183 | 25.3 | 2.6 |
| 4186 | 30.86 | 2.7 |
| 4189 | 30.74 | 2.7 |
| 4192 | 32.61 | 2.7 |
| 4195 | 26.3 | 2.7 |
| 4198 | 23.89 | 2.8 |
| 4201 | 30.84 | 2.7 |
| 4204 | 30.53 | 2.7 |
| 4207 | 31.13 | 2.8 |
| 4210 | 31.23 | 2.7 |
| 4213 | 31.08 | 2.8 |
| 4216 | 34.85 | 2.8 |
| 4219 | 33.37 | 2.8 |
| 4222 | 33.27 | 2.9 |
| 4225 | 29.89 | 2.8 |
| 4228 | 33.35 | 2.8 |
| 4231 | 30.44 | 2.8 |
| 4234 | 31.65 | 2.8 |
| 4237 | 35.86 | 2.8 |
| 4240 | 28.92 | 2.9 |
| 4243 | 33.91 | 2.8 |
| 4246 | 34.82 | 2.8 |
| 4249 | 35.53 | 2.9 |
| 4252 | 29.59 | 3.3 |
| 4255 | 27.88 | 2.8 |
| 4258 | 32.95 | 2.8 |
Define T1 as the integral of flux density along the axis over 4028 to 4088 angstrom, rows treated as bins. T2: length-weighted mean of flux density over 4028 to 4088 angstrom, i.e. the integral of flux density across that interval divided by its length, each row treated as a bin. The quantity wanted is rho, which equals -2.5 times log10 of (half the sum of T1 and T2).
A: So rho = -7.4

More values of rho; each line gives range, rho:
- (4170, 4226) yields -7.3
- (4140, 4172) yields -6.7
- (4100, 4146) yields -7.1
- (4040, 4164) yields -8.2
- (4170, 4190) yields -6.2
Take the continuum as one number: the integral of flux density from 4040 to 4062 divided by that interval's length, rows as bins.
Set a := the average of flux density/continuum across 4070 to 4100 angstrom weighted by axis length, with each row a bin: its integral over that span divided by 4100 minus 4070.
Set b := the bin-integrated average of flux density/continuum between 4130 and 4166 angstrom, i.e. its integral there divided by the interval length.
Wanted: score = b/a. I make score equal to 0.94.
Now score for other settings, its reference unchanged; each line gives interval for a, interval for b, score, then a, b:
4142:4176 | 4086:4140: 1.07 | 0.99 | 1.05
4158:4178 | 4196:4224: 1.08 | 0.99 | 1.08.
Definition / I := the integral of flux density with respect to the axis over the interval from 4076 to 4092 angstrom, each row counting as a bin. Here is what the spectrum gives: 510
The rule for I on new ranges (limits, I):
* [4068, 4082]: 391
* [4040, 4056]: 468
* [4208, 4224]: 522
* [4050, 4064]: 390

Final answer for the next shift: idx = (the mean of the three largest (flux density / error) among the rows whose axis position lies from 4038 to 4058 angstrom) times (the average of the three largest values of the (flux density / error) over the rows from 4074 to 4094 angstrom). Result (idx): 150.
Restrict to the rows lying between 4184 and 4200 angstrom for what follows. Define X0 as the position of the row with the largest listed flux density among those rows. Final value 4192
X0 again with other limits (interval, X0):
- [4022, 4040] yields 4039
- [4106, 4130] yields 4126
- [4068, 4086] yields 4084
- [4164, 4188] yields 4186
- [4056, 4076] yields 4066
